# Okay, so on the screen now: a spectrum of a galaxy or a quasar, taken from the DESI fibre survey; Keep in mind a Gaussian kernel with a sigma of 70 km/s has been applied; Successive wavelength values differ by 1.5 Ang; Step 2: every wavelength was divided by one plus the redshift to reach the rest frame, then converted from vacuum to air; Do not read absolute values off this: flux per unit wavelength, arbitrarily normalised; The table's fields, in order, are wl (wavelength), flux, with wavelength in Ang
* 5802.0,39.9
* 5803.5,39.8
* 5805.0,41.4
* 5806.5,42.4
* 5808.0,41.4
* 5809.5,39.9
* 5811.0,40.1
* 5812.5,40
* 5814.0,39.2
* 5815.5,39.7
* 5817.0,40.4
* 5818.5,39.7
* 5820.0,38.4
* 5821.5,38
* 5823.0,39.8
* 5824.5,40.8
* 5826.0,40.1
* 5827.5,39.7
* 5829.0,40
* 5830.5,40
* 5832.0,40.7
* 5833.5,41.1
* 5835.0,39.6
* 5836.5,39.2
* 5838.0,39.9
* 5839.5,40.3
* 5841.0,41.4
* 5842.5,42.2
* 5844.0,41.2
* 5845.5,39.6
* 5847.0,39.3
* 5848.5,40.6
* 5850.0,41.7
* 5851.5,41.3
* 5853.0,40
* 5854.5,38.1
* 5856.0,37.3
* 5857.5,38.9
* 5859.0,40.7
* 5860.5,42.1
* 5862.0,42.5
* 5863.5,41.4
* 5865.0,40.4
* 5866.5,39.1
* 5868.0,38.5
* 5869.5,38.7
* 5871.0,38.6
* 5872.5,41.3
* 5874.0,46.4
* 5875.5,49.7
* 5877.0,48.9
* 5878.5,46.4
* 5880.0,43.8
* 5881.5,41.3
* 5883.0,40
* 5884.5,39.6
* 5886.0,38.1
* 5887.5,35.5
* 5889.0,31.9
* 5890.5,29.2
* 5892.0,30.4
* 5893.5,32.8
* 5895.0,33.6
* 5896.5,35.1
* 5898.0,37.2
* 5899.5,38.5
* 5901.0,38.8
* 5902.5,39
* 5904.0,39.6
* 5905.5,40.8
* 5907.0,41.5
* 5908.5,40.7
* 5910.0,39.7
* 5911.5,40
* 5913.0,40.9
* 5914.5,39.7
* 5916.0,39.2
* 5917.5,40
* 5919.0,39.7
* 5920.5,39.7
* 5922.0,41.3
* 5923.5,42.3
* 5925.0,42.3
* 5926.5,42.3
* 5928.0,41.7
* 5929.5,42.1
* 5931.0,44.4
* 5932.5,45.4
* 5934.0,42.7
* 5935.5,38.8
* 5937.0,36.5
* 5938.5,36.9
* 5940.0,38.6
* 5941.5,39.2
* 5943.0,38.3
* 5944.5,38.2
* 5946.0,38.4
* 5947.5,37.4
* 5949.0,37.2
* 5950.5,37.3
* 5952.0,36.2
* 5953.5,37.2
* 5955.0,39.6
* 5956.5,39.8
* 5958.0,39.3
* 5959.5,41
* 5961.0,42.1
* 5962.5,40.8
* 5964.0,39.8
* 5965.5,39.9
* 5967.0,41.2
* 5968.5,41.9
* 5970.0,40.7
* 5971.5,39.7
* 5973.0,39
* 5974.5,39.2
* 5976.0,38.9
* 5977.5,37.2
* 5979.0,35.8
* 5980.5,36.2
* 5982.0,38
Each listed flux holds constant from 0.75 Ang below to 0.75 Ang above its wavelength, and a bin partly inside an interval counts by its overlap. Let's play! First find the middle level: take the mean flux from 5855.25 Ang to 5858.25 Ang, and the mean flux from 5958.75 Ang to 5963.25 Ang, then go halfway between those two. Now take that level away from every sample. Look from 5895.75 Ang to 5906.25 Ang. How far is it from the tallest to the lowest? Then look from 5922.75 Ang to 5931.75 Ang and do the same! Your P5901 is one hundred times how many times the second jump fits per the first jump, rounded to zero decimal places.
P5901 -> 47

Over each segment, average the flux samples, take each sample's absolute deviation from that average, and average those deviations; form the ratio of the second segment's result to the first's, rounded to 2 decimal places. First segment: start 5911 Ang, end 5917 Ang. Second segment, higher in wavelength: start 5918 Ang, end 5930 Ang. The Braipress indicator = 1.79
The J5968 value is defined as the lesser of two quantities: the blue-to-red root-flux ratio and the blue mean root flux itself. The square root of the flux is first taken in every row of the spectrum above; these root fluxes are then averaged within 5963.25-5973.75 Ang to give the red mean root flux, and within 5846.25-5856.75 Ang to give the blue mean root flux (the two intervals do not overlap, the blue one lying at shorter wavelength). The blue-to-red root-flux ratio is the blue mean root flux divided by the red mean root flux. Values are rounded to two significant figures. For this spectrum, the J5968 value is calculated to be 0.99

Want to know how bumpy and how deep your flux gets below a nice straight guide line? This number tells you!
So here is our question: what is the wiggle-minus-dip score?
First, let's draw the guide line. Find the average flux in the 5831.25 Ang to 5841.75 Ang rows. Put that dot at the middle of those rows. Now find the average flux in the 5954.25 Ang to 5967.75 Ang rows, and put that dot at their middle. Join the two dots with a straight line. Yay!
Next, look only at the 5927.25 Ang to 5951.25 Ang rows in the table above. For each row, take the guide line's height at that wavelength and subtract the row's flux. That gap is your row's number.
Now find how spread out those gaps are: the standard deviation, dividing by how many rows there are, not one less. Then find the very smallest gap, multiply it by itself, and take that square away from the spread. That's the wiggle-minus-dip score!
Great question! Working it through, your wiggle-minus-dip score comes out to -23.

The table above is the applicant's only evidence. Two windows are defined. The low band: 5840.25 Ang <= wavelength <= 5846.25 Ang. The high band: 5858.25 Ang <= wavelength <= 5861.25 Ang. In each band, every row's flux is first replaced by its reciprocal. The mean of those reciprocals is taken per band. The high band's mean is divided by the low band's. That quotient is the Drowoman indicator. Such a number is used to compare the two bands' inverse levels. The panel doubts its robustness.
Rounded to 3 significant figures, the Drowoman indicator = 0.993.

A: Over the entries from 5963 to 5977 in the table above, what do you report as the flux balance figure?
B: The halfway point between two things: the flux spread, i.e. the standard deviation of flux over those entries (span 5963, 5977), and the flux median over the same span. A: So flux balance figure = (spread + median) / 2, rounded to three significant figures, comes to 20.4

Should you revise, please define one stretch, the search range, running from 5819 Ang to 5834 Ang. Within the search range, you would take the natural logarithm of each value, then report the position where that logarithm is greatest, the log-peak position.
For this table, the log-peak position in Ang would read 5833.5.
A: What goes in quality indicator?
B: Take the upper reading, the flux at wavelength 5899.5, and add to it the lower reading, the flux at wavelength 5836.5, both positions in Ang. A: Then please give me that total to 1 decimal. 77.7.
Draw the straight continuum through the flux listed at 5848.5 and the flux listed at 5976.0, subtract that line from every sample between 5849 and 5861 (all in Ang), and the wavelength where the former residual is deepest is 5856.0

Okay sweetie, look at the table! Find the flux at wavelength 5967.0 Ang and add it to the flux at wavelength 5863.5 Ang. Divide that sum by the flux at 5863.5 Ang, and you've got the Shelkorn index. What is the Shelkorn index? 2.00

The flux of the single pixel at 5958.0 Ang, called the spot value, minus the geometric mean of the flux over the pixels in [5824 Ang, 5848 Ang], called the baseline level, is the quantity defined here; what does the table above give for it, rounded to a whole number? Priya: -1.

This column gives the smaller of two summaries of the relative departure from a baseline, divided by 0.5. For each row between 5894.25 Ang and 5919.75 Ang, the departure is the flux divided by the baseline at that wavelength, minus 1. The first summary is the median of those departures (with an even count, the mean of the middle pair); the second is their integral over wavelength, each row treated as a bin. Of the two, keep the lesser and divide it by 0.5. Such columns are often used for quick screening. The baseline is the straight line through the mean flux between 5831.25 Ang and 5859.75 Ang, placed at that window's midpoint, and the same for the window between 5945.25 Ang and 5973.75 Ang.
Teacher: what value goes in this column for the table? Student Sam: -0.88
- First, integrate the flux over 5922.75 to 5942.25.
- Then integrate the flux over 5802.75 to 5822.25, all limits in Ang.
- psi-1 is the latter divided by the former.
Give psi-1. 0.976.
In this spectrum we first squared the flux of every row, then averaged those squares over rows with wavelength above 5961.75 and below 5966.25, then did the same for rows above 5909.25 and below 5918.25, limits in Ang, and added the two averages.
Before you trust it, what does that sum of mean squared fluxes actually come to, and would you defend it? 3207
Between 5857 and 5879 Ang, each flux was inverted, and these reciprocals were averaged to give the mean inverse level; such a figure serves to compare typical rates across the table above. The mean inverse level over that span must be 0.0238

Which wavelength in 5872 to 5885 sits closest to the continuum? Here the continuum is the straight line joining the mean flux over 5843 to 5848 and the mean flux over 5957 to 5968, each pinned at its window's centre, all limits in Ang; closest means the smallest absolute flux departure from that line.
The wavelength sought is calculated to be 5883.0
